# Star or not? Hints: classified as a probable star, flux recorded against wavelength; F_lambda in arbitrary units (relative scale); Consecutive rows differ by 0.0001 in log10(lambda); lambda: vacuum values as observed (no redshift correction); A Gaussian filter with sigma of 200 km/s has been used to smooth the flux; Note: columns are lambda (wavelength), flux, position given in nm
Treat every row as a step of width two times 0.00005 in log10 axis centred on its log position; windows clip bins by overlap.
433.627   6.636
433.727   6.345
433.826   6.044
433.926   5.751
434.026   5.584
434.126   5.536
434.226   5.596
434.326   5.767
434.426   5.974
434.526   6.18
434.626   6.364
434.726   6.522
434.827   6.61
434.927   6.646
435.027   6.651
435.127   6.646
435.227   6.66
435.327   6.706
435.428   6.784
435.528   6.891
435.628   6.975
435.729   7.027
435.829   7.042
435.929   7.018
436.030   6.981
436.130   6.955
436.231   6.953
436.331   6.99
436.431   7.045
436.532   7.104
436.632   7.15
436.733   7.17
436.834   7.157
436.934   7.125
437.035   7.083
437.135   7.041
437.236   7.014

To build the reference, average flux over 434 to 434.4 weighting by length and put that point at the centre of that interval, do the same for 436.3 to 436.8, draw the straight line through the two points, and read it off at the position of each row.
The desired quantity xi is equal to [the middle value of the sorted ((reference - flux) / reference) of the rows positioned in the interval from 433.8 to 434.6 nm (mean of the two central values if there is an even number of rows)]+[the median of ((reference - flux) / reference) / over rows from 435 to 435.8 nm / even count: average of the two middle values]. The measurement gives -0.09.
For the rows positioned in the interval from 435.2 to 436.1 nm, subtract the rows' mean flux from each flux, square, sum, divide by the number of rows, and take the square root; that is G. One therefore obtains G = 0.14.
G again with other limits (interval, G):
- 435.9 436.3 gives 0.03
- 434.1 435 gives 0.41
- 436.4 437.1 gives 0.04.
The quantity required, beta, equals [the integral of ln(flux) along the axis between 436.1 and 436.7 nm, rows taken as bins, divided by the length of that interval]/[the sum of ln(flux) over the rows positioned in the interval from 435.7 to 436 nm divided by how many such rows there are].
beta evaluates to 1.00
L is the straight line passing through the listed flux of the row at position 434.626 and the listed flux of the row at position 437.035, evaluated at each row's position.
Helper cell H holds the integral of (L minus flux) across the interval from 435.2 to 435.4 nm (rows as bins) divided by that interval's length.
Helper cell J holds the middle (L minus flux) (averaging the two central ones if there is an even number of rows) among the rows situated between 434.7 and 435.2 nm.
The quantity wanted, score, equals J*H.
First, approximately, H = -0.131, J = -0.17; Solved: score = 0.02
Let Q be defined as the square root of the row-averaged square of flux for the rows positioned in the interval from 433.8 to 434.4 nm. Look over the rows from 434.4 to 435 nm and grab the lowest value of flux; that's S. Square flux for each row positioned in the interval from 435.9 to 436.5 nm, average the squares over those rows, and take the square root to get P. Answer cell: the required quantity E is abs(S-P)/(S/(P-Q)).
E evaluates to 0.22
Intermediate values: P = 6.99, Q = 5.72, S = 5.974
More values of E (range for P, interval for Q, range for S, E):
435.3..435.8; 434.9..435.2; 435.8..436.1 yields 0.00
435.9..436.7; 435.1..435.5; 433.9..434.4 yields 0.09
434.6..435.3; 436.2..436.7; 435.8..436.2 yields -0.02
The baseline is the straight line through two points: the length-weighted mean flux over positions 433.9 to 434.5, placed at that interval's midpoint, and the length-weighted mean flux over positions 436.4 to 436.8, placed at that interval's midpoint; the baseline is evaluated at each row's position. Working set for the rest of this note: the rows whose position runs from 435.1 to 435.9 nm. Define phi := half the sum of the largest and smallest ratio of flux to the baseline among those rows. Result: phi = 1.059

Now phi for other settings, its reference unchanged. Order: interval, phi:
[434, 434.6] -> 1.011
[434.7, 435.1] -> 1.080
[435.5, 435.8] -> 1.064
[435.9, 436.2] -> 1.031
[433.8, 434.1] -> 1.046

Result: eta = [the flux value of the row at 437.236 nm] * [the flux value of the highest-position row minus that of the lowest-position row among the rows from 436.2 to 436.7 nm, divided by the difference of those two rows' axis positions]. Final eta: 3.4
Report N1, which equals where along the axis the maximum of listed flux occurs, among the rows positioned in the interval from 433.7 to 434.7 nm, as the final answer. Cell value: 434.626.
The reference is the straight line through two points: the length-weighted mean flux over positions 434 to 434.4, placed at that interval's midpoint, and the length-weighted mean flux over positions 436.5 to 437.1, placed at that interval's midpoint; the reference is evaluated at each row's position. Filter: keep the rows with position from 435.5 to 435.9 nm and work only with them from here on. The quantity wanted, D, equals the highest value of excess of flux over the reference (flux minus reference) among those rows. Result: 0.51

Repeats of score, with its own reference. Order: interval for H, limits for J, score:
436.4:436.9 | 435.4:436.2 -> 0.04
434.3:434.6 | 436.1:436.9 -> -0.04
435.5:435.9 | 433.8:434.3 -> -0.18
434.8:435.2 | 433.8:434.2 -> -0.08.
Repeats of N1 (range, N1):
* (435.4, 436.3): 435.829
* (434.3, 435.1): 435.027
